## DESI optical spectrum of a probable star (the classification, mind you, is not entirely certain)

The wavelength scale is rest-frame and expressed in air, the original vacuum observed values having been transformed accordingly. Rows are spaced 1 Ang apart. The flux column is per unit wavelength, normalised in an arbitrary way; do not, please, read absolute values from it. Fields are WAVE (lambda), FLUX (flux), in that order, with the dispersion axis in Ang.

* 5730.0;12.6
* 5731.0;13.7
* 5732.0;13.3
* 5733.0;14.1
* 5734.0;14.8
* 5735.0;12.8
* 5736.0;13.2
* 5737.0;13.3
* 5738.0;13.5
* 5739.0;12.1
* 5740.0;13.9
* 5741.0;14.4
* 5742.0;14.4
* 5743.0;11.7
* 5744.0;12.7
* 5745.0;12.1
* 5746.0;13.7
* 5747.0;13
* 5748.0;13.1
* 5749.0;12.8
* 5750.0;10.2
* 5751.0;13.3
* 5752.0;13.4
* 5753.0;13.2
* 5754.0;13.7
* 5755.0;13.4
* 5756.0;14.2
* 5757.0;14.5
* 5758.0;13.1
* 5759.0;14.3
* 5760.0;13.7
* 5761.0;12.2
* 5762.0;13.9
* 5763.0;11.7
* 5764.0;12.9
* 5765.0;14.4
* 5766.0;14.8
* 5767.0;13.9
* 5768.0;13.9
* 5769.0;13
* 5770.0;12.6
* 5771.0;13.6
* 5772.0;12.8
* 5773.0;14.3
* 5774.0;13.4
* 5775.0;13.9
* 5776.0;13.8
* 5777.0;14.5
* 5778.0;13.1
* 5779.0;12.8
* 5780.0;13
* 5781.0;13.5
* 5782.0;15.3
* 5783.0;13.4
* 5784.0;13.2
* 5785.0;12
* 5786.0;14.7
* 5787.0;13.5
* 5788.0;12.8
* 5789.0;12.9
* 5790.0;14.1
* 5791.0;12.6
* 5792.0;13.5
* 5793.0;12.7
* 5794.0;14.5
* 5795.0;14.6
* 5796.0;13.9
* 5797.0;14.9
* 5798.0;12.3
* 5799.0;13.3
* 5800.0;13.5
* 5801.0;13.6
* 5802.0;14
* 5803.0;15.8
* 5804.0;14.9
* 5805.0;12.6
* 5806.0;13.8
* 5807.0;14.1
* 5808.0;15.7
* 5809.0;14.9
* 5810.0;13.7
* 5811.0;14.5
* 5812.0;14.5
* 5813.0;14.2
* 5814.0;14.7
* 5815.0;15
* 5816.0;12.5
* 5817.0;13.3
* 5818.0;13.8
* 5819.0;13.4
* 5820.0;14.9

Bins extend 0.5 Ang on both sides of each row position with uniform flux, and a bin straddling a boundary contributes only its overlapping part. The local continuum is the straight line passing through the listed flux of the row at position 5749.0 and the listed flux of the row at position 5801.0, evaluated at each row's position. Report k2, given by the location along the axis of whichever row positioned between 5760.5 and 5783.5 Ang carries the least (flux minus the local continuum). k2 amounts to 5763.0 Ang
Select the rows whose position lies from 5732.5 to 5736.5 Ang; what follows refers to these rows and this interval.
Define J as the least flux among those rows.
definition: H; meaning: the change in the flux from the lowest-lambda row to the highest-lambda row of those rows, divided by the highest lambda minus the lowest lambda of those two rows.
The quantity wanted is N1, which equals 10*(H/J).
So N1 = -0.2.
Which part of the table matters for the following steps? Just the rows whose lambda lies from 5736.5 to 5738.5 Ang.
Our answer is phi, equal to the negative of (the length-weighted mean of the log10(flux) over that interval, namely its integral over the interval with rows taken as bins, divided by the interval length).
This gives -1.13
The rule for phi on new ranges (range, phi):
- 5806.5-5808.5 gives -1.17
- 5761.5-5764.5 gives -1.11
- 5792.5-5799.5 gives -1.14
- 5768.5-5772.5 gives -1.11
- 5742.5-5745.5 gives -1.08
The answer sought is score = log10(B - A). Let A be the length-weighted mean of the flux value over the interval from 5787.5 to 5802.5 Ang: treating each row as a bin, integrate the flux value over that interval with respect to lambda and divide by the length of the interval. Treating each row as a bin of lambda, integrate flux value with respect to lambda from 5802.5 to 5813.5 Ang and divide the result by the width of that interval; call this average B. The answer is -0.06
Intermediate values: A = 13.5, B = 14.4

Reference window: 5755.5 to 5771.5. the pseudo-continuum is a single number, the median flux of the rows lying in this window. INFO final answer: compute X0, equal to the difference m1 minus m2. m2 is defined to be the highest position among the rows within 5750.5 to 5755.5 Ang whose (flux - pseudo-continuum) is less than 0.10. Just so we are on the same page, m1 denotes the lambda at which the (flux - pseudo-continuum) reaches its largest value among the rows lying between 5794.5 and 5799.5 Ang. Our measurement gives 42 Ang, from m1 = 5797.0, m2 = 5755.0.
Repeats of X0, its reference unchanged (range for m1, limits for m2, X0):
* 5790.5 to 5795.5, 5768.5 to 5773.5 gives 23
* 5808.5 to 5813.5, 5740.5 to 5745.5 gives 64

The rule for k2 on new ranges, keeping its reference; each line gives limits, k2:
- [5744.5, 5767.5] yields 5750.0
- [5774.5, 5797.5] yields 5785.0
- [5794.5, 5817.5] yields 5816.0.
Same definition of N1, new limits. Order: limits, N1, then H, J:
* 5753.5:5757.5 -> 0.2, 0.3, 13.4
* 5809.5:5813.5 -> 0.1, 0.2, 13.7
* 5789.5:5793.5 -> -0.4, -0.5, 12.6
